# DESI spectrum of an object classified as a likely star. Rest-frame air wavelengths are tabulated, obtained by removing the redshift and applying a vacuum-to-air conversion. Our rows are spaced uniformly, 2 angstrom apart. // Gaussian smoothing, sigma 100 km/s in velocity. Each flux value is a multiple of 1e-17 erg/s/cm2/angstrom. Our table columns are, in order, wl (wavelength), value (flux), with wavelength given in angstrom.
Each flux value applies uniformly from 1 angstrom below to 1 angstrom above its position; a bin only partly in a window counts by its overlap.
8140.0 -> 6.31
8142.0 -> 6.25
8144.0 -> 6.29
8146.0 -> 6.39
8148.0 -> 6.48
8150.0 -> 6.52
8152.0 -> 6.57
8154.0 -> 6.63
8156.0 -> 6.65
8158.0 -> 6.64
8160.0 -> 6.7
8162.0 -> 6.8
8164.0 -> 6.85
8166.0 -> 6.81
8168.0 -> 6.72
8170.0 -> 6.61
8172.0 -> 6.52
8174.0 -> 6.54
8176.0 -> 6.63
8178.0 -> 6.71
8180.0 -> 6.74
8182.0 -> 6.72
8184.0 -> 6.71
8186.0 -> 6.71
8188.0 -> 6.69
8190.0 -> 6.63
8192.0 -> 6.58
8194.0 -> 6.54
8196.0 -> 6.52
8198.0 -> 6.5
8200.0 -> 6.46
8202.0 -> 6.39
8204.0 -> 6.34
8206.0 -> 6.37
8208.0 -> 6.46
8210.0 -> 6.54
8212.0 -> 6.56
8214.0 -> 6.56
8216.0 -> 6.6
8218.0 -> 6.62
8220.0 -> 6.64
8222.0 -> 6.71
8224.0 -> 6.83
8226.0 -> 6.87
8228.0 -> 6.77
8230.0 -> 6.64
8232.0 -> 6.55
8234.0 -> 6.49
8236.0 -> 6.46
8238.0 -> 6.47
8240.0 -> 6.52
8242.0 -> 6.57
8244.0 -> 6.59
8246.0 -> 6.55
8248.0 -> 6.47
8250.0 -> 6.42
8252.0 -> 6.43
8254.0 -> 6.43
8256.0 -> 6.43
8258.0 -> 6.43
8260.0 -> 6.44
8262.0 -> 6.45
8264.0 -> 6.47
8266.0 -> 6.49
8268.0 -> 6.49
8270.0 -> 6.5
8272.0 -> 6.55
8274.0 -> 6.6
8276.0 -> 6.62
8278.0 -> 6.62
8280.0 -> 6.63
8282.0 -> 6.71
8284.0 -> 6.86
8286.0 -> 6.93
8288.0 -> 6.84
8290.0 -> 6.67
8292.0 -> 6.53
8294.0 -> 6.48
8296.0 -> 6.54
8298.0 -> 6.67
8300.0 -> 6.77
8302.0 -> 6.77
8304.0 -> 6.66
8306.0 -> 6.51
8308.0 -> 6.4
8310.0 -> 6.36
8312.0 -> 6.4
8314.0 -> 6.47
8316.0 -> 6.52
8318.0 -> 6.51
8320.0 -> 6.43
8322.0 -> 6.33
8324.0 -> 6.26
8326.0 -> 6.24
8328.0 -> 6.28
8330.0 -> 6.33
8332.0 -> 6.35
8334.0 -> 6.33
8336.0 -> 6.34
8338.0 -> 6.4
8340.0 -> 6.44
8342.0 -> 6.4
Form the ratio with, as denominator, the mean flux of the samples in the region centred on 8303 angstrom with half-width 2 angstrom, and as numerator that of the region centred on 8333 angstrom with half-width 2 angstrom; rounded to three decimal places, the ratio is 0.944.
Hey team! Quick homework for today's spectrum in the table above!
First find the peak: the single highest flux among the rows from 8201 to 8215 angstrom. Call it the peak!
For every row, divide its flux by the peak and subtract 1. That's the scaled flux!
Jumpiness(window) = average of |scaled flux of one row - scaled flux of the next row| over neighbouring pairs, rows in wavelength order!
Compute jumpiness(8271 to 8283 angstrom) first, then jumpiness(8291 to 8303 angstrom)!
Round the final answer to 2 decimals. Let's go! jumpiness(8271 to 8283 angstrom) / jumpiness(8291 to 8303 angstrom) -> 0.47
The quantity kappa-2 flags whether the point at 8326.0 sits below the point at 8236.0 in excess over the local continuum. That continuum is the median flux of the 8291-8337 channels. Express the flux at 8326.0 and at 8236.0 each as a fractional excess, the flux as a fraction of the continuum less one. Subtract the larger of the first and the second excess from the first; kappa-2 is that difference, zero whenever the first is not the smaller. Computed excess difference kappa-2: -0.034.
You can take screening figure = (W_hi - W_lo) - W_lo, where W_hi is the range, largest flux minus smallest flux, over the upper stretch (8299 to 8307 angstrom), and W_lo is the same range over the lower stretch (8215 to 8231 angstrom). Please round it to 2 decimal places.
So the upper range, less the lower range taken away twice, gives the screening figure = -0.28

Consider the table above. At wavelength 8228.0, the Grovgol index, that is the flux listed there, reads 6.77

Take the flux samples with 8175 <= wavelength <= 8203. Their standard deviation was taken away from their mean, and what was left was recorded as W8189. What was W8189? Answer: 6.50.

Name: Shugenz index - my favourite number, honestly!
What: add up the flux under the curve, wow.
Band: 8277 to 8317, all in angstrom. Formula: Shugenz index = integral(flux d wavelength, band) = 265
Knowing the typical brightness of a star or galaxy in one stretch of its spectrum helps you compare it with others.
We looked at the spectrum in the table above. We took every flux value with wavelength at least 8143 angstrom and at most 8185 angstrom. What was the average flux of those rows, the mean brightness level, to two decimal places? 6.63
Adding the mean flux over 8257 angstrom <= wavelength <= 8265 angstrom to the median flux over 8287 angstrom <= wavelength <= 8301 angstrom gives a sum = 13.1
